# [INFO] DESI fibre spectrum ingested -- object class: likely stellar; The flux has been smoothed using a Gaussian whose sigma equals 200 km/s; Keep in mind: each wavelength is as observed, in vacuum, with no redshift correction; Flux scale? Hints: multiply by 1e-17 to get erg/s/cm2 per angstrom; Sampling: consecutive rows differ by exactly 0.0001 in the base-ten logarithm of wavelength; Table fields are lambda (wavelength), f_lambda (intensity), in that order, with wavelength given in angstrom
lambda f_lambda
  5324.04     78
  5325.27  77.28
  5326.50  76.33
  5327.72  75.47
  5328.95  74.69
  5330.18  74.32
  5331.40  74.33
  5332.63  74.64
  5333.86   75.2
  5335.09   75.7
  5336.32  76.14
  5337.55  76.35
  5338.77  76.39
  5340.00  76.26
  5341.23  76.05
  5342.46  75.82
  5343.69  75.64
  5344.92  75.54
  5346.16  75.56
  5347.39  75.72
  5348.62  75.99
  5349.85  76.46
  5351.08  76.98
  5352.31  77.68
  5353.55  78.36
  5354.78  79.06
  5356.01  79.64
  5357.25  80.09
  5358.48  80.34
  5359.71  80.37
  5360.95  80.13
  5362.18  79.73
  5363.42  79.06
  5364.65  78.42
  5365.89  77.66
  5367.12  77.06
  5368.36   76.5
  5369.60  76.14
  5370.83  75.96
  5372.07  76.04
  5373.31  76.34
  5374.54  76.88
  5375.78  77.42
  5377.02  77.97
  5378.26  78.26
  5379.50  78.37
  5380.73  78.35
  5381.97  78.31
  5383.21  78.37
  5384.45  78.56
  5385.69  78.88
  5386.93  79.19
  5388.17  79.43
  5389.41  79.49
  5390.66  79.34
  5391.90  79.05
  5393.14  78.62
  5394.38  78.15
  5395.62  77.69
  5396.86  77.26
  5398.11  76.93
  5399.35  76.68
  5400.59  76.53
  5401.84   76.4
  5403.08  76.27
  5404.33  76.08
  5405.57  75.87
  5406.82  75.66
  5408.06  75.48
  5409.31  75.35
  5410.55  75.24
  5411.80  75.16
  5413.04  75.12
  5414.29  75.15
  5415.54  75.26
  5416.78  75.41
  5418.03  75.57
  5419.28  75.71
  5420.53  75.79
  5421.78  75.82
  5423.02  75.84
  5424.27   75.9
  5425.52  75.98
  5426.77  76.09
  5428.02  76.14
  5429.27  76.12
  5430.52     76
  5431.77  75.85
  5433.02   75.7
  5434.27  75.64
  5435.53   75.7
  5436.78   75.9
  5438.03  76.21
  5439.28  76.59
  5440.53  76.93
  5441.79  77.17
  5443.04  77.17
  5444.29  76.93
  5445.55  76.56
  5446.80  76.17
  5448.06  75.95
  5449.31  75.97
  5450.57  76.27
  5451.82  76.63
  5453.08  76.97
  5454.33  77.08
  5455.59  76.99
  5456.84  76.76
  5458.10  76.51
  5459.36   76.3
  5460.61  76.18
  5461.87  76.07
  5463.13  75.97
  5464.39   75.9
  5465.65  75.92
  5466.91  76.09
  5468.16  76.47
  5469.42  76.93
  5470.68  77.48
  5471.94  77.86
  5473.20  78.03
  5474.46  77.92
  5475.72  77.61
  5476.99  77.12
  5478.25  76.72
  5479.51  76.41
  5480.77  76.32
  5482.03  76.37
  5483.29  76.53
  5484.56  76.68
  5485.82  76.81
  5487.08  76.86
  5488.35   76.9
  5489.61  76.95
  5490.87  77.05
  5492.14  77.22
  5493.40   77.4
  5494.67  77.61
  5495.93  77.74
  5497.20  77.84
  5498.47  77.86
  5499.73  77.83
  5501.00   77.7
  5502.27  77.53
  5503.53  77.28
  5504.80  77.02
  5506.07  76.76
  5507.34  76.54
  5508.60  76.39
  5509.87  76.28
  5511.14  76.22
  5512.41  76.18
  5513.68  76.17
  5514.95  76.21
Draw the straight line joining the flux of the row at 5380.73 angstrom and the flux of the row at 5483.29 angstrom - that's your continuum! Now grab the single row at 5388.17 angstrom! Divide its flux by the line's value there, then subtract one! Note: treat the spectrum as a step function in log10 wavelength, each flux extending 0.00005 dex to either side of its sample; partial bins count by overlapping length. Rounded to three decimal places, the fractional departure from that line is 0.015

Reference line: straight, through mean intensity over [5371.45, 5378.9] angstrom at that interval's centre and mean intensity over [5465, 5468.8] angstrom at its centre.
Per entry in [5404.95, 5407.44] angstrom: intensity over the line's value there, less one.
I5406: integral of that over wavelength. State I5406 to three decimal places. -0.034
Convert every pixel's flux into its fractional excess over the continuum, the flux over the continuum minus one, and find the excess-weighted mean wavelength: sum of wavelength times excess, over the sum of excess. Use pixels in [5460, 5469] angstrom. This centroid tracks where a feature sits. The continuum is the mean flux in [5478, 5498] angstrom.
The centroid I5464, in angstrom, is 5464.2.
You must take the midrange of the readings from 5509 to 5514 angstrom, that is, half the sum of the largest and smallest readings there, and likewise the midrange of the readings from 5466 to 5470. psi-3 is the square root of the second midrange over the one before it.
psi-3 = 1.00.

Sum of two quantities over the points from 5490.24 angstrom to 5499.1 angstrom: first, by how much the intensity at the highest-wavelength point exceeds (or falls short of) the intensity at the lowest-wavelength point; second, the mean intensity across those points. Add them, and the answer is 78.3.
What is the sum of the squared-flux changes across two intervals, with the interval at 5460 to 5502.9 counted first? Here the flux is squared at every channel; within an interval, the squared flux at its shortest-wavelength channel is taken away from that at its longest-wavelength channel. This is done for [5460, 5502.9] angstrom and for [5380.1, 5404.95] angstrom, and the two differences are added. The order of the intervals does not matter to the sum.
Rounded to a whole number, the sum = -143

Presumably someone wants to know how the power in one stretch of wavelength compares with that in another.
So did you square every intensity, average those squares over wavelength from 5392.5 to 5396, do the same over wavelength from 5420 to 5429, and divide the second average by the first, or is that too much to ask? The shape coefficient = 0.94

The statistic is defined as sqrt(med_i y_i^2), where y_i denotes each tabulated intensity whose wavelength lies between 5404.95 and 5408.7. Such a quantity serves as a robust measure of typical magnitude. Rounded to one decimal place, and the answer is 75.7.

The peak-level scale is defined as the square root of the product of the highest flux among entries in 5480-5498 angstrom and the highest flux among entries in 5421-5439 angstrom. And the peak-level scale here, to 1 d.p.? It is 77.0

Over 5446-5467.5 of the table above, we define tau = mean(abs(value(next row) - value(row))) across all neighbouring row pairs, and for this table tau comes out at 0.17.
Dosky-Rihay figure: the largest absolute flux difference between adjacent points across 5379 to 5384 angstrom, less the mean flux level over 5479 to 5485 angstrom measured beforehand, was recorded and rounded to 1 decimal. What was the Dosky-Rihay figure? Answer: -76.4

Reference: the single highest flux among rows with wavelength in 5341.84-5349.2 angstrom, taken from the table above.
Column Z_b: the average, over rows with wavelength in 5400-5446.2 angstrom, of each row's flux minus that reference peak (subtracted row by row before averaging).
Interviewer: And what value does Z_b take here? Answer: 0.0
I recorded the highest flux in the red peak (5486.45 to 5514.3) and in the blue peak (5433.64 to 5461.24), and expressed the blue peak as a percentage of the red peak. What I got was 99.1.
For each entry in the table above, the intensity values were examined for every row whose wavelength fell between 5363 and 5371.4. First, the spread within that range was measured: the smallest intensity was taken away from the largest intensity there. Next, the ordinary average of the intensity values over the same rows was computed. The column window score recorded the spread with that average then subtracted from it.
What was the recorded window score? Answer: -74.2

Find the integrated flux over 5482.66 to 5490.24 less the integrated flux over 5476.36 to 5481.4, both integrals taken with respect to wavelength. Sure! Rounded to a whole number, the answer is 195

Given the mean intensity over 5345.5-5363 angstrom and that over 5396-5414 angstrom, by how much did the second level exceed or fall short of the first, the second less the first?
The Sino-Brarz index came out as -2.3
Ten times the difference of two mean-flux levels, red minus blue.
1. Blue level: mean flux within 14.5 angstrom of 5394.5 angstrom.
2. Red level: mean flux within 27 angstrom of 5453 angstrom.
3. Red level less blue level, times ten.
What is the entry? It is -11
